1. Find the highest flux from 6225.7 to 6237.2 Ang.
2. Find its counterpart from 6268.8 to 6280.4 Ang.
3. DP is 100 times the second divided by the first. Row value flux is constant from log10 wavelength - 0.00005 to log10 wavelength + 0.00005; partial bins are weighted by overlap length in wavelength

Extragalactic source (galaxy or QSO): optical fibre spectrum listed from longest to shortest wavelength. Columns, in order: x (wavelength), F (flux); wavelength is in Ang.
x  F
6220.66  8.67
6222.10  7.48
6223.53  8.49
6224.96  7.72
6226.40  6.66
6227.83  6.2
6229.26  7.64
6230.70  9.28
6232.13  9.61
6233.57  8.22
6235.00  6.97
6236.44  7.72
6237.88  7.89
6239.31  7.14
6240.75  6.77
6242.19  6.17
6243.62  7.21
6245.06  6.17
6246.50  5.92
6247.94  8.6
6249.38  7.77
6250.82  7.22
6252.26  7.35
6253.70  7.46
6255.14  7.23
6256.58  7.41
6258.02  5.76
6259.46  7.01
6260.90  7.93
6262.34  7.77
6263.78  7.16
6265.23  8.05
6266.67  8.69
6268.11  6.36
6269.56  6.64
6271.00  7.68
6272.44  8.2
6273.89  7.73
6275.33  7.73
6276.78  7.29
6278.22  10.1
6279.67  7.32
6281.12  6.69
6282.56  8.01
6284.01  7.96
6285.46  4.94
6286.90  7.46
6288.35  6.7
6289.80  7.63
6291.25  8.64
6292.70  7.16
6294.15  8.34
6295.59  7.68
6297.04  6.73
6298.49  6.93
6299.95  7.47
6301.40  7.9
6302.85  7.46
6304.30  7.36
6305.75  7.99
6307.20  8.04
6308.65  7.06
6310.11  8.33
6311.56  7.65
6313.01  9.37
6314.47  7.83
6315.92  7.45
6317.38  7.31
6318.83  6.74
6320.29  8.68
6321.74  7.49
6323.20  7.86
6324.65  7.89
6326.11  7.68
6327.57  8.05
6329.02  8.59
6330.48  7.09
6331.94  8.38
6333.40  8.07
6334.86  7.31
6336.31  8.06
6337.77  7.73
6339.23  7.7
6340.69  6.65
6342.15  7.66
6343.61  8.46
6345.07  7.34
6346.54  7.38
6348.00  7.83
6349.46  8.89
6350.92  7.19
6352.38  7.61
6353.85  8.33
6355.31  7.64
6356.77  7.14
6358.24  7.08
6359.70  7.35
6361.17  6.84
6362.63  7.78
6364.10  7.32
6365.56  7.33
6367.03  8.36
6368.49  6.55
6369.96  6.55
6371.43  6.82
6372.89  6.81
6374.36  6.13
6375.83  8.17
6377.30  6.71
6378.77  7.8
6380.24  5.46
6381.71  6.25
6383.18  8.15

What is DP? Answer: 105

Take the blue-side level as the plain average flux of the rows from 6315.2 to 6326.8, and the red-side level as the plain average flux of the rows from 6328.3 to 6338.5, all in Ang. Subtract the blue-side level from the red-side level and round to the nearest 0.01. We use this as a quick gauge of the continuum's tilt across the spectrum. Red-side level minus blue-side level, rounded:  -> 0.25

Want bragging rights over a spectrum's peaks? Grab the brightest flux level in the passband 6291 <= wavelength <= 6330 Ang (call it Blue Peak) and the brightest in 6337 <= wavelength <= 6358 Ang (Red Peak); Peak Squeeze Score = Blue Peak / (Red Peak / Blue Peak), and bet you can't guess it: 9.9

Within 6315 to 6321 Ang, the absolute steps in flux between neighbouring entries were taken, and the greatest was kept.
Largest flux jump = 1.9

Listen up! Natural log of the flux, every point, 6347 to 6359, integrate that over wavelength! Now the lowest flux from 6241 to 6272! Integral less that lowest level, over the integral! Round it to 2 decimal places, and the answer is 0.76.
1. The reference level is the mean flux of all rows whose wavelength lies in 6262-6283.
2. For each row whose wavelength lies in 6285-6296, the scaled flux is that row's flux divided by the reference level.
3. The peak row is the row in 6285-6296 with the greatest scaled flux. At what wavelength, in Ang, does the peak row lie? 6291.25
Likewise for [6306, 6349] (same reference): 6313.01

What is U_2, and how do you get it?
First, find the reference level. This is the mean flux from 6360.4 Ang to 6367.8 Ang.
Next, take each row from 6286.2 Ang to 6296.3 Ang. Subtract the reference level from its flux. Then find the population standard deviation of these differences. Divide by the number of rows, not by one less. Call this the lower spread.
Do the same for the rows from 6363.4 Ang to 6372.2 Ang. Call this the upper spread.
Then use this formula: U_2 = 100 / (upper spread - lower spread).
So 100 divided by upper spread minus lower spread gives 7832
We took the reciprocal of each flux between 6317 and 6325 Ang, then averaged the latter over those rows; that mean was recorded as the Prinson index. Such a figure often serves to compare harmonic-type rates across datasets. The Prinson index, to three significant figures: 0.131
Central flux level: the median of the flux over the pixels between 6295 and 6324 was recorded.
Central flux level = 7.57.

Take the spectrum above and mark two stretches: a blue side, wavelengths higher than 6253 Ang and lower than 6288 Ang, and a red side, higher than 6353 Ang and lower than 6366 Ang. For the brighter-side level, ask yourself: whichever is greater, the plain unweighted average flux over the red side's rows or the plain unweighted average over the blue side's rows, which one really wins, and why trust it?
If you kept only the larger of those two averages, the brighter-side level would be 7.4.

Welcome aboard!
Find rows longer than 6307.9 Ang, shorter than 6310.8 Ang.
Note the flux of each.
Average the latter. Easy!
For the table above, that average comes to 7.7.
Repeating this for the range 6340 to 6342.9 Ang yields 7.2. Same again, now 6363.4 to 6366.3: 7.3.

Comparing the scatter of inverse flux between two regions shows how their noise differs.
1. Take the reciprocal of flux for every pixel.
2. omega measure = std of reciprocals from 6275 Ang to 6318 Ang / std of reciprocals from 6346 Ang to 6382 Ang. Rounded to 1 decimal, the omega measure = 1.1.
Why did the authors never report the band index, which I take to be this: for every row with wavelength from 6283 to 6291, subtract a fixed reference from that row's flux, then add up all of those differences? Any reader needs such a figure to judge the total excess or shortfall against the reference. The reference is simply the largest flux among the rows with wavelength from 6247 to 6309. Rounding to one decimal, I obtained -15.8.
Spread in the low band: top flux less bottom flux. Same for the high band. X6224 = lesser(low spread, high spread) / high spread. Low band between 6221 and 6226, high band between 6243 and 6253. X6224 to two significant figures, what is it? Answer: 0.38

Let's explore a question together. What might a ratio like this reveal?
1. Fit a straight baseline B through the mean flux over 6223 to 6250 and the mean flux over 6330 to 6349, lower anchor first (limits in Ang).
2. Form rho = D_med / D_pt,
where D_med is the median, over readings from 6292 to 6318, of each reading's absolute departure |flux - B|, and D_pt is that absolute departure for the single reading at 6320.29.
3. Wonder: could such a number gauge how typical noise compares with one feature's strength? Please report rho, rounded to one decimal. 0.3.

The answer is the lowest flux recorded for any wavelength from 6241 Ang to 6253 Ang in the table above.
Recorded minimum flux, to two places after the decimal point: 5.92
